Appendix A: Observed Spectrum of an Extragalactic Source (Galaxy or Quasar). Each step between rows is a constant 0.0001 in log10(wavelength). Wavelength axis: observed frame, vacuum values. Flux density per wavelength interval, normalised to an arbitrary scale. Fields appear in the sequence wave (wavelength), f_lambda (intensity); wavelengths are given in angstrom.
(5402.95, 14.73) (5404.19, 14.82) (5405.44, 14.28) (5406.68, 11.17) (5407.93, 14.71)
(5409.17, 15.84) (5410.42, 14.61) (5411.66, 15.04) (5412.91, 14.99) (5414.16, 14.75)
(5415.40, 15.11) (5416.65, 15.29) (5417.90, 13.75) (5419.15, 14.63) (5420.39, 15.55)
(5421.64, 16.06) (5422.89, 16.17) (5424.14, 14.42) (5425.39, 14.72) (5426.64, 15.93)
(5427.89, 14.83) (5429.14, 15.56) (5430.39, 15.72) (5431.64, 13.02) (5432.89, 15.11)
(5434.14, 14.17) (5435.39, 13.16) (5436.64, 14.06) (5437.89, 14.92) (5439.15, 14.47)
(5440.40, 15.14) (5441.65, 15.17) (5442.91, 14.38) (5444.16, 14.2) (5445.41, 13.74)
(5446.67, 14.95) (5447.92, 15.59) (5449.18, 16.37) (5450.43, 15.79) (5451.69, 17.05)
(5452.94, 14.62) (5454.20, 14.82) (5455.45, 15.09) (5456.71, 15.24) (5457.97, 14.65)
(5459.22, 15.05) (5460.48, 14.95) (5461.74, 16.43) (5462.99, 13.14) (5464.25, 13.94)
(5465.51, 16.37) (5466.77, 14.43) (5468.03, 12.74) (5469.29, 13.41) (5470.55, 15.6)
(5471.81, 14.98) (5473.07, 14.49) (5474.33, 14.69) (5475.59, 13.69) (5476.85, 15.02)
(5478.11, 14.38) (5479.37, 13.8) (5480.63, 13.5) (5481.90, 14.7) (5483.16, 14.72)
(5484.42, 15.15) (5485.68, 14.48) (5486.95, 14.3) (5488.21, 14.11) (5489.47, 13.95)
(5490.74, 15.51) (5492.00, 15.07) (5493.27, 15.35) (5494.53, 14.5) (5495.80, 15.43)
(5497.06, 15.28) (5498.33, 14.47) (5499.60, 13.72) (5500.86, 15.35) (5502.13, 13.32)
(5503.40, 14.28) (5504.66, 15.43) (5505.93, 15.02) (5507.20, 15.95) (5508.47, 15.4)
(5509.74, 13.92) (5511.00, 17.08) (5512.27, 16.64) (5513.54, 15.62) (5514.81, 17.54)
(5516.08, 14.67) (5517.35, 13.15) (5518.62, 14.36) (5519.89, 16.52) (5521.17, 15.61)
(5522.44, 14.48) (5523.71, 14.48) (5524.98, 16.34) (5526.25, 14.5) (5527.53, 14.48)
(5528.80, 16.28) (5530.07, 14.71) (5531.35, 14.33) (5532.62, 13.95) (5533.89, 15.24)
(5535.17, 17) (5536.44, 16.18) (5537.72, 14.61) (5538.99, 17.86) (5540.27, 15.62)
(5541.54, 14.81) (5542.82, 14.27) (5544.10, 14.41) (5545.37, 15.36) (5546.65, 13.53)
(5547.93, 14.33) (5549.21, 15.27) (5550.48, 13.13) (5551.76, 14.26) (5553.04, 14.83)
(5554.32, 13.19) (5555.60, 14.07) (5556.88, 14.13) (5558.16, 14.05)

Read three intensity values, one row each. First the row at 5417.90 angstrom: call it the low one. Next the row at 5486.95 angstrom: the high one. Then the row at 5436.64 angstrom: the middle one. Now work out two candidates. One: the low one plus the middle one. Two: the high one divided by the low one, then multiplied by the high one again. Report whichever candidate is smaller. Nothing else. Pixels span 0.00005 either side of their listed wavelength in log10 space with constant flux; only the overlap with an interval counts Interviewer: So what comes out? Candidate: 14.9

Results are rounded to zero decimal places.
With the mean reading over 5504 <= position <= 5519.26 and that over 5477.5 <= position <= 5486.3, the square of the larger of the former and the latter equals 237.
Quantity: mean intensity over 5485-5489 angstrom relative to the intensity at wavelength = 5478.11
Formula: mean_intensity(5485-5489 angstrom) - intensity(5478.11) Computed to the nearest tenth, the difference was -0.1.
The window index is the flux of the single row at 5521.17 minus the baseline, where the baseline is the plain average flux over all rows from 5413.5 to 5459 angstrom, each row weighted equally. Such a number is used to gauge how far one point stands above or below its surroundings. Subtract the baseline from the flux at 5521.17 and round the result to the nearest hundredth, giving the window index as 0.66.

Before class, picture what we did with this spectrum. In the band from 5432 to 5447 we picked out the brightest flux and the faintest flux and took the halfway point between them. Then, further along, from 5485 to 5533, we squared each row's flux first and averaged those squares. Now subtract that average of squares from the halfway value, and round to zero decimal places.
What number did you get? -212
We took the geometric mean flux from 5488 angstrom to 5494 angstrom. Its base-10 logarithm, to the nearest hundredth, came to 1.17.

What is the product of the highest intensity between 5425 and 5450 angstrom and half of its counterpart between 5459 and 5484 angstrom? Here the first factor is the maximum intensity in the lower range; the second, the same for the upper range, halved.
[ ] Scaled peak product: 134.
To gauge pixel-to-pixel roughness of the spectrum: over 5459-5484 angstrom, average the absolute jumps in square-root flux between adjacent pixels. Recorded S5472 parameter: 0.14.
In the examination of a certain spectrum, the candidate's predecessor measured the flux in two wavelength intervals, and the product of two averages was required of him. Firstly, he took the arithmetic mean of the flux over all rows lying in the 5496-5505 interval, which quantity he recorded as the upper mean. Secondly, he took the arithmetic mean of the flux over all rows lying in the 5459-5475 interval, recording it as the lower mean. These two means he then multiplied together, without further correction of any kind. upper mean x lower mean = 213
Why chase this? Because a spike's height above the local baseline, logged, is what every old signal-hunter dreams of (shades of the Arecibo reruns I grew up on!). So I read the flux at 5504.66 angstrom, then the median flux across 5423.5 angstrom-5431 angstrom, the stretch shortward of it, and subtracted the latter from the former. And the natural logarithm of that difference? -1.4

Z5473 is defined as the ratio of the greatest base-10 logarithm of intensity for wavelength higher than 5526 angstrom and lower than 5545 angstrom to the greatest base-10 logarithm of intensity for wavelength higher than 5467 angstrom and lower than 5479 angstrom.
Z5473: 1.05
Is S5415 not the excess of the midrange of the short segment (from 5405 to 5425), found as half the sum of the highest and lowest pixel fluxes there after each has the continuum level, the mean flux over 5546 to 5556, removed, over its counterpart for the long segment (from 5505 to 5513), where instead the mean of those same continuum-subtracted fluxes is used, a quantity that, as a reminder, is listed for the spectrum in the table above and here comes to -2.0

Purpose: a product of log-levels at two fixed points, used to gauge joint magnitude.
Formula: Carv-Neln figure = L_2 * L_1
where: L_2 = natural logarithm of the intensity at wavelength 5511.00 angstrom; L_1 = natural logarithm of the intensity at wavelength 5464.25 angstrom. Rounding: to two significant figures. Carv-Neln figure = 7.5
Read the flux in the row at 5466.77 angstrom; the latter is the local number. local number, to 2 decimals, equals 14.43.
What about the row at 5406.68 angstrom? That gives 11.17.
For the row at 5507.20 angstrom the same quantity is 15.95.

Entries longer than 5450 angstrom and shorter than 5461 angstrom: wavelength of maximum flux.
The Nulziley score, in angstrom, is 5451.69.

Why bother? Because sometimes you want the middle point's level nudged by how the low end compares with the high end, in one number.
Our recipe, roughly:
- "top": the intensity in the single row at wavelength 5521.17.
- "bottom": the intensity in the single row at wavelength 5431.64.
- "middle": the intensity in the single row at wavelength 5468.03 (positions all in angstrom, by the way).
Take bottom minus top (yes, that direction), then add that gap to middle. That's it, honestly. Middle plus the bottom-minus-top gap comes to 10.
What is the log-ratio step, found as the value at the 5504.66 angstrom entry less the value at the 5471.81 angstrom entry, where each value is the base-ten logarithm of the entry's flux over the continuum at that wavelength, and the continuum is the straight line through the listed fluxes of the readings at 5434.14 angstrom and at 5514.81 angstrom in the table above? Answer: -0.023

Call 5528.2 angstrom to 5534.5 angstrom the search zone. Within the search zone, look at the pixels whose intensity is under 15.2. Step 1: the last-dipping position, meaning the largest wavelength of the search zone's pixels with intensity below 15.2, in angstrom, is 5532.62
